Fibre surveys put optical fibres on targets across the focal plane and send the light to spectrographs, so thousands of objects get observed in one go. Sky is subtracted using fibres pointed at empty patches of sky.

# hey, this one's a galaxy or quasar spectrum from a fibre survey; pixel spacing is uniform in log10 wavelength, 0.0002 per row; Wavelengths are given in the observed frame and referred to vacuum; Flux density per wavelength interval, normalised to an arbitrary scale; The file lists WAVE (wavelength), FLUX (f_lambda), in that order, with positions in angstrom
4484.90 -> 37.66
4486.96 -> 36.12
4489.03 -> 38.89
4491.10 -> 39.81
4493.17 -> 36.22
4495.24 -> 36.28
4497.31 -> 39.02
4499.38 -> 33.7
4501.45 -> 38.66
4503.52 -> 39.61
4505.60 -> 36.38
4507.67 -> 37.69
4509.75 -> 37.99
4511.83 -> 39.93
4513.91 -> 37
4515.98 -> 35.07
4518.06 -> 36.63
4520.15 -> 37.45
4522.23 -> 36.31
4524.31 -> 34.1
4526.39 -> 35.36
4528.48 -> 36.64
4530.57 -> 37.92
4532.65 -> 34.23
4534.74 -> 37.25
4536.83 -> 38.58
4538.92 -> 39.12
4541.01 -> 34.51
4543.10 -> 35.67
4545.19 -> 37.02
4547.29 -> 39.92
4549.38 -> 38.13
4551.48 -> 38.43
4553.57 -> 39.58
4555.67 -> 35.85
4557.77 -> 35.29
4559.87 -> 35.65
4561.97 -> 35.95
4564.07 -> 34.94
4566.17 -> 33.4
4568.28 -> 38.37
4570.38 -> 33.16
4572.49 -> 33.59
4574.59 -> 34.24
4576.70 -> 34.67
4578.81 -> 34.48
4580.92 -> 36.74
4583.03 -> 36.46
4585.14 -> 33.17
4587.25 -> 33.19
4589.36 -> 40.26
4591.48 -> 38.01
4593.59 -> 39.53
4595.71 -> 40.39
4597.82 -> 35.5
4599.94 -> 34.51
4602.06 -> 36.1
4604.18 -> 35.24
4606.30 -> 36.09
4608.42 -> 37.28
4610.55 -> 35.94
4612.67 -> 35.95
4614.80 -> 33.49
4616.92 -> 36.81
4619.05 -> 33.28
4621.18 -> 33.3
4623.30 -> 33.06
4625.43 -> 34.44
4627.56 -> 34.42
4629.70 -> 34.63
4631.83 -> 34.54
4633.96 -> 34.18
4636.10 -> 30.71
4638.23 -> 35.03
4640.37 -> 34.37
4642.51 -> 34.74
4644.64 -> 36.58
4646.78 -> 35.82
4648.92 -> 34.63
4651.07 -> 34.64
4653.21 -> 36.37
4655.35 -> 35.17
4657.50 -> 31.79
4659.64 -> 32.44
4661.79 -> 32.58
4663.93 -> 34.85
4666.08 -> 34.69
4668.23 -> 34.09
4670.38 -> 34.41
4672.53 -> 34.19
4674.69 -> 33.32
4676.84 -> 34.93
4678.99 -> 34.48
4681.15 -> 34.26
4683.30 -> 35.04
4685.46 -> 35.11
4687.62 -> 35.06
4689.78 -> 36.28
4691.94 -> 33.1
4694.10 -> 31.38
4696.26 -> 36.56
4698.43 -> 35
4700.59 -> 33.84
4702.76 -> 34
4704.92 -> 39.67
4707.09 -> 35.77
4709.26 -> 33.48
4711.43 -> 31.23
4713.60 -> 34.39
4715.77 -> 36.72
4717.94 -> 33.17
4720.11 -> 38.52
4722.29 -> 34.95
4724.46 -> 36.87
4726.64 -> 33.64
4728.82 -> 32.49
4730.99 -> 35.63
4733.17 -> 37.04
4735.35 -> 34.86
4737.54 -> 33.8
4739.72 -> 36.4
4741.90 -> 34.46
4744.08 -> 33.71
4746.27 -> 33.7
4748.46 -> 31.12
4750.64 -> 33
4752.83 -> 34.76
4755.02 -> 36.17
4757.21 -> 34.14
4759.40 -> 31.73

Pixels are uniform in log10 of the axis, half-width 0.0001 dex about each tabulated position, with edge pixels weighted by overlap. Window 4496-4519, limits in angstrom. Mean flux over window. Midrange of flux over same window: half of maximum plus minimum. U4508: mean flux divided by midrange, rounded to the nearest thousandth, 1.017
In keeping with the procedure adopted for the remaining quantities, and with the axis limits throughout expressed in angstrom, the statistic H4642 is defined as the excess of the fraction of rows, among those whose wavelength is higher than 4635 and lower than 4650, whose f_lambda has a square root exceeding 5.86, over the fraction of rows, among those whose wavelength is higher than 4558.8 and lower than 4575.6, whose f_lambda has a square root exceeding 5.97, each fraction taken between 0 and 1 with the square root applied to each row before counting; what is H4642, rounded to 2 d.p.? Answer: 0.48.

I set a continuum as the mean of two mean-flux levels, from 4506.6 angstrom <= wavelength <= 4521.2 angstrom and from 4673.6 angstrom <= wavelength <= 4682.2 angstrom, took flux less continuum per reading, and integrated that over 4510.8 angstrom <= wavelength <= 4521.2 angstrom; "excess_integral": 15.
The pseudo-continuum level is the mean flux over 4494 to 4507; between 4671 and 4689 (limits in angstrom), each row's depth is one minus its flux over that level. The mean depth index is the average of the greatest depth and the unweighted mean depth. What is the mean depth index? 0.090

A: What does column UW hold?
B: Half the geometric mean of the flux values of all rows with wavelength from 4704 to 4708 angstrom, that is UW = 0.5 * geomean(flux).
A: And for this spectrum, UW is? 18.8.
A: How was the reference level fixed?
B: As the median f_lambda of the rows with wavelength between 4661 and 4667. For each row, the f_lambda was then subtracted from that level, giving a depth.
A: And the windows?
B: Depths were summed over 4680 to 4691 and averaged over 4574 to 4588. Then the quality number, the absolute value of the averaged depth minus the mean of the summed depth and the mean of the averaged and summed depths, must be 1.7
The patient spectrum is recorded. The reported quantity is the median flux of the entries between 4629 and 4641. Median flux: 34.5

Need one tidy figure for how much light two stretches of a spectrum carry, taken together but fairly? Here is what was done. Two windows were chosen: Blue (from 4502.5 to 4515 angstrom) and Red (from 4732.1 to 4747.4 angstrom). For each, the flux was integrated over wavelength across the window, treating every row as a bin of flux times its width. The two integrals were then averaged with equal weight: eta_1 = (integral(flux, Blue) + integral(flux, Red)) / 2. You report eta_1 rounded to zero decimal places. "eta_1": 504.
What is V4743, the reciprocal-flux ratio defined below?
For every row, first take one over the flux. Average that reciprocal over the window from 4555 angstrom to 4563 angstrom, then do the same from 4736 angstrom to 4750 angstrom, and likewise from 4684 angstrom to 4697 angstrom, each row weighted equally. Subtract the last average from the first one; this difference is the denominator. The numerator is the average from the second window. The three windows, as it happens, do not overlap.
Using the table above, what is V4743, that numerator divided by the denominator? -30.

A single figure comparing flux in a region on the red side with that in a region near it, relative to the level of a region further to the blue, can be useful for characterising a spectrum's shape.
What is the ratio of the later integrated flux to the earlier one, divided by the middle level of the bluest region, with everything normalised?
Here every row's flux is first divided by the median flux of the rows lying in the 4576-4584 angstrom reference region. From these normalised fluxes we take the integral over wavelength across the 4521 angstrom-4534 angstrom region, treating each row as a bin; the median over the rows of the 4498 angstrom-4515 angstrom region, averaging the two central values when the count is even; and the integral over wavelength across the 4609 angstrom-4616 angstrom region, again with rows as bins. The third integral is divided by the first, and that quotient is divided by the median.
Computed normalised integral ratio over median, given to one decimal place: 0.5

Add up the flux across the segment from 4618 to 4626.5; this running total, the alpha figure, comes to 134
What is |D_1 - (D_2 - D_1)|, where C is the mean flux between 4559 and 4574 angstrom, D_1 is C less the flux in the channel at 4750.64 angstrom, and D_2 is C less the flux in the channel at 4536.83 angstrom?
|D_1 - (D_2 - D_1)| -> 7.6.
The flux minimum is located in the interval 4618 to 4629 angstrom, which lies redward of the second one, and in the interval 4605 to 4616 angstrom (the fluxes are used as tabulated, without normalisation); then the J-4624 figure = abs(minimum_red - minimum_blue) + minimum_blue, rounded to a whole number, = 34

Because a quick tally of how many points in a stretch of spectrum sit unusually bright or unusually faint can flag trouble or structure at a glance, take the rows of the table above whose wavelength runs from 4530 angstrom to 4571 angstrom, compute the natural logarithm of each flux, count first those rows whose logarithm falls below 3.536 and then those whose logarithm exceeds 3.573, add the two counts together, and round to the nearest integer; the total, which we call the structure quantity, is 17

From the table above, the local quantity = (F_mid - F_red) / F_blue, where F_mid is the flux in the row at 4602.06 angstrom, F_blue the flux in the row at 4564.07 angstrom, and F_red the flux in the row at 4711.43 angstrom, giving 0.14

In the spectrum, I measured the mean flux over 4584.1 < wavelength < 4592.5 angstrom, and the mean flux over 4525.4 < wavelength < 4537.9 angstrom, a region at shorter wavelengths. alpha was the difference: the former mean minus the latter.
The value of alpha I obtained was -1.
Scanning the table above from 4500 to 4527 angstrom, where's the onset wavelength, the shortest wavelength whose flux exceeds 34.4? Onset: 4501.45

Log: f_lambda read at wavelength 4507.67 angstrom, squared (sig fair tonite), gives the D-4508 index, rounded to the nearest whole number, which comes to 1421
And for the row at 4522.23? 1318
